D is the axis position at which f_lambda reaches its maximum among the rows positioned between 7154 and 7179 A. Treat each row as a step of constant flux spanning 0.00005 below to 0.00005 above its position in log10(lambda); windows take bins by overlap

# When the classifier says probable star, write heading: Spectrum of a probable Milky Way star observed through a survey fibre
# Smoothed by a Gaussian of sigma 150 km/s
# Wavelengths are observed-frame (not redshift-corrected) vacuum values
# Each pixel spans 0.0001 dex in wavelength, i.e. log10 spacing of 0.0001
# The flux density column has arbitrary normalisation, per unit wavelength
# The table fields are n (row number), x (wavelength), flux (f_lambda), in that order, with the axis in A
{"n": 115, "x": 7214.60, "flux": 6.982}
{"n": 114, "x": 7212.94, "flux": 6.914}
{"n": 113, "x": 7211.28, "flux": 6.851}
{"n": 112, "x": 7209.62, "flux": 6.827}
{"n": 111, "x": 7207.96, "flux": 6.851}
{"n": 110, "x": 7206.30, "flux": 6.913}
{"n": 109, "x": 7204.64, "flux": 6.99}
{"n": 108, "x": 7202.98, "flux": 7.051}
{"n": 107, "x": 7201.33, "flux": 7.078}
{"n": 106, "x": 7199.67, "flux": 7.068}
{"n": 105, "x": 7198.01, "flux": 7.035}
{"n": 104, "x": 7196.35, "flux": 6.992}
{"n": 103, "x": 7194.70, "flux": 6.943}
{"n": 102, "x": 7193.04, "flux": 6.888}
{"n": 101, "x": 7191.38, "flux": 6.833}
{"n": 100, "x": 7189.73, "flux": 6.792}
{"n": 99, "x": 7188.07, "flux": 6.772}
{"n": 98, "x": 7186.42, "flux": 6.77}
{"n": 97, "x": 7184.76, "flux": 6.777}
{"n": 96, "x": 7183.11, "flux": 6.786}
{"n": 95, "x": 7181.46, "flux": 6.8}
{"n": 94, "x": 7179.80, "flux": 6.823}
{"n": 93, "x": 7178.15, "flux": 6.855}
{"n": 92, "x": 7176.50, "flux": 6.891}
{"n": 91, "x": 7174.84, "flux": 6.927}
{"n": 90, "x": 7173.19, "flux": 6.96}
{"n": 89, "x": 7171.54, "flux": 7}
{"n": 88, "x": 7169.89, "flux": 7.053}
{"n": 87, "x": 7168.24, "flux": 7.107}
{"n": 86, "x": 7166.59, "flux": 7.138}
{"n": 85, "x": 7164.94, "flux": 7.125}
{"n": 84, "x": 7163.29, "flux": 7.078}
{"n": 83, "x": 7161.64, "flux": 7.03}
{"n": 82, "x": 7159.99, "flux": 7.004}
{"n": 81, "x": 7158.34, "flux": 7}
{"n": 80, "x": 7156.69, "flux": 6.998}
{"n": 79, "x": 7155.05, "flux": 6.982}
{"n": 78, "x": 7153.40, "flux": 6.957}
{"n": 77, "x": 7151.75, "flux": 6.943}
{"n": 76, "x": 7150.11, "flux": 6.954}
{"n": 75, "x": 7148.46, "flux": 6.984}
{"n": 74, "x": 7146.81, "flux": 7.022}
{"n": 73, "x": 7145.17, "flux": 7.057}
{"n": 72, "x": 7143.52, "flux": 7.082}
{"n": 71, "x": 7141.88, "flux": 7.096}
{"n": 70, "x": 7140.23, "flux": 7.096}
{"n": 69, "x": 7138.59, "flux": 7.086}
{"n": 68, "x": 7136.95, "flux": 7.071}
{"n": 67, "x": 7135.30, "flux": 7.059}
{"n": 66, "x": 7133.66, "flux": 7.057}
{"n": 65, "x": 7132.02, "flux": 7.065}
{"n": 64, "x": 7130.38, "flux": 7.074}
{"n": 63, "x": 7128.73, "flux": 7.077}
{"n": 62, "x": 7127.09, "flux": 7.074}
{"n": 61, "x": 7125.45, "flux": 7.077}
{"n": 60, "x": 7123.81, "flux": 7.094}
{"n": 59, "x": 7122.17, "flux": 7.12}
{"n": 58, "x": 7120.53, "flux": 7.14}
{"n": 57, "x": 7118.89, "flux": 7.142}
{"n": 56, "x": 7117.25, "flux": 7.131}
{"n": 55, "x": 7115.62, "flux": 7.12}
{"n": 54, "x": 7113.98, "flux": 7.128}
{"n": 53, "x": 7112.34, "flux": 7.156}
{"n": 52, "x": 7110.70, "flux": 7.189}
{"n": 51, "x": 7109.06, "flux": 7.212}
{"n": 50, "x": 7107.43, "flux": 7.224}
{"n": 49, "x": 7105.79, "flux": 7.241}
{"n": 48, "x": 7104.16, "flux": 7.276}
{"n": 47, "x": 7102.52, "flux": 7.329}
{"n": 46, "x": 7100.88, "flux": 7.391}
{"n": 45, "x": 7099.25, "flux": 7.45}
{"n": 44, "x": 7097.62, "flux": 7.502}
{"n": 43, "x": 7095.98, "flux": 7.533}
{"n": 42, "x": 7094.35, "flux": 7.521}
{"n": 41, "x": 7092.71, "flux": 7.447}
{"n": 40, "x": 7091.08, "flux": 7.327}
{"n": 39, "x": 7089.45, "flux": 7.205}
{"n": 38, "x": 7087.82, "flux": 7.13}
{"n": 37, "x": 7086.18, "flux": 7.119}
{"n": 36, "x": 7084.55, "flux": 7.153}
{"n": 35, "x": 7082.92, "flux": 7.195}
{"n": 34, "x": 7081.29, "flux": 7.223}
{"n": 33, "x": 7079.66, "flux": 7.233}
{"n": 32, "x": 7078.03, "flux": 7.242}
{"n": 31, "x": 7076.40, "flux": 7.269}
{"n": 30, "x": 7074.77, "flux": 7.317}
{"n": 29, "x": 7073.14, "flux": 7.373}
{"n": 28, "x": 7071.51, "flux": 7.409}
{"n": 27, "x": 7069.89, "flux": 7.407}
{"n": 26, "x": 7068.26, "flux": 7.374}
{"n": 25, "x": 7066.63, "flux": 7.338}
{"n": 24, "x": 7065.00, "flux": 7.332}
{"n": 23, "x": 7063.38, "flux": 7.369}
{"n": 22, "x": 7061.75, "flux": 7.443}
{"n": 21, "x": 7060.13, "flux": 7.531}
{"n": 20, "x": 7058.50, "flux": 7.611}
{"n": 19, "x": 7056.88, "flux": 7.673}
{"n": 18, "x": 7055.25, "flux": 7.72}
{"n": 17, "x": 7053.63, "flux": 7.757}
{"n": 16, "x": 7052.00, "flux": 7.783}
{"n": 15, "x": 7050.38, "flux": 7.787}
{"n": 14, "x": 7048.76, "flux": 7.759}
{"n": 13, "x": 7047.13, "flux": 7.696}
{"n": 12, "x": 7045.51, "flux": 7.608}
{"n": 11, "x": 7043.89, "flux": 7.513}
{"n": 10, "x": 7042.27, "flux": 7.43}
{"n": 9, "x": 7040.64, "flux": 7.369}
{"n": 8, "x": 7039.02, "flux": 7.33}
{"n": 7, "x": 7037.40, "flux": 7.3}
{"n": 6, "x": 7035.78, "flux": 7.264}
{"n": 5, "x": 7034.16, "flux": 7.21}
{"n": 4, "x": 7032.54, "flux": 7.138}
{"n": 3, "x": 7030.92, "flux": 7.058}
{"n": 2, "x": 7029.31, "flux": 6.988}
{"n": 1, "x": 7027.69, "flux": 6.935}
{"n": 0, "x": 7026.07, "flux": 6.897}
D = 7166.59 A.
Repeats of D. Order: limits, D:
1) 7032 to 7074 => 7050.38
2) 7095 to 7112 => 7095.98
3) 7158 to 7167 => 7166.59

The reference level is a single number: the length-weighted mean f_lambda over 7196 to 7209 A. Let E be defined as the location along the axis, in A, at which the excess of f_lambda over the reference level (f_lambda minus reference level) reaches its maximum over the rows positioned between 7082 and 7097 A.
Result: 7095.98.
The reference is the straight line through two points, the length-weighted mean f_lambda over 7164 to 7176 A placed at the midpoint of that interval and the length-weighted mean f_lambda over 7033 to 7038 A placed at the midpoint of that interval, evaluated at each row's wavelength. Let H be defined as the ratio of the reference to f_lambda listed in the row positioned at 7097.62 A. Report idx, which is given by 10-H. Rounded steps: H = 0.953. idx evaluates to 9.05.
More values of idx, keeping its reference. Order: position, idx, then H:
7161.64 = 9.00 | 1.003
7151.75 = 8.98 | 1.018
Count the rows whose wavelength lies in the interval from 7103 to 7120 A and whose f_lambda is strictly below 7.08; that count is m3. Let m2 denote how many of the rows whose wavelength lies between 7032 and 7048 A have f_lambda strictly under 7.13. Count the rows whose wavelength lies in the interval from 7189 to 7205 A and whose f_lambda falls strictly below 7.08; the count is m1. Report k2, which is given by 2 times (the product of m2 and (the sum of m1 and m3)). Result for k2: 0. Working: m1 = 10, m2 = 0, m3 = 0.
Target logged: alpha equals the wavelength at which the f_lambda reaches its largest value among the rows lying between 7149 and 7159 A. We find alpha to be 7158.34 A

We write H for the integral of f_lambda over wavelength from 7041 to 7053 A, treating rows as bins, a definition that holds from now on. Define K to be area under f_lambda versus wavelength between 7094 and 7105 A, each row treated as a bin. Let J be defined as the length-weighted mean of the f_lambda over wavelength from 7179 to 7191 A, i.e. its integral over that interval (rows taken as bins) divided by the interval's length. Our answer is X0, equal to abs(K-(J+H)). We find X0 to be 17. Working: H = 91.7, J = 6.79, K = 81.7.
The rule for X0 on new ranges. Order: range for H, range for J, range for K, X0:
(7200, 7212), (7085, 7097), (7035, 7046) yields 9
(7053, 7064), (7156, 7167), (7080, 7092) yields 4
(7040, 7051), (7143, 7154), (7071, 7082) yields 10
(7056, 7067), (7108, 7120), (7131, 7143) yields 4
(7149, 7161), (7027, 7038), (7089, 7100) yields 9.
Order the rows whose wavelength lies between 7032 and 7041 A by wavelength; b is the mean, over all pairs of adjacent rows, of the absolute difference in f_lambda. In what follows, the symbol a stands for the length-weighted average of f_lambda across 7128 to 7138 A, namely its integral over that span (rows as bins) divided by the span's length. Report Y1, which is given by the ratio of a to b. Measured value 153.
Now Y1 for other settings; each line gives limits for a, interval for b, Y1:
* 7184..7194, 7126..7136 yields 1361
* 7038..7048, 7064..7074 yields 331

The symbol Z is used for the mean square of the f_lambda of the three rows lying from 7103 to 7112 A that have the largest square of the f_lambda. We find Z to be 53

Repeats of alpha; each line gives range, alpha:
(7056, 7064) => 7056.88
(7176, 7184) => 7176.50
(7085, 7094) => 7092.71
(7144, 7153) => 7145.17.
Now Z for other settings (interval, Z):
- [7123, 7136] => 50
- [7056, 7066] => 58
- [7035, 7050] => 59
